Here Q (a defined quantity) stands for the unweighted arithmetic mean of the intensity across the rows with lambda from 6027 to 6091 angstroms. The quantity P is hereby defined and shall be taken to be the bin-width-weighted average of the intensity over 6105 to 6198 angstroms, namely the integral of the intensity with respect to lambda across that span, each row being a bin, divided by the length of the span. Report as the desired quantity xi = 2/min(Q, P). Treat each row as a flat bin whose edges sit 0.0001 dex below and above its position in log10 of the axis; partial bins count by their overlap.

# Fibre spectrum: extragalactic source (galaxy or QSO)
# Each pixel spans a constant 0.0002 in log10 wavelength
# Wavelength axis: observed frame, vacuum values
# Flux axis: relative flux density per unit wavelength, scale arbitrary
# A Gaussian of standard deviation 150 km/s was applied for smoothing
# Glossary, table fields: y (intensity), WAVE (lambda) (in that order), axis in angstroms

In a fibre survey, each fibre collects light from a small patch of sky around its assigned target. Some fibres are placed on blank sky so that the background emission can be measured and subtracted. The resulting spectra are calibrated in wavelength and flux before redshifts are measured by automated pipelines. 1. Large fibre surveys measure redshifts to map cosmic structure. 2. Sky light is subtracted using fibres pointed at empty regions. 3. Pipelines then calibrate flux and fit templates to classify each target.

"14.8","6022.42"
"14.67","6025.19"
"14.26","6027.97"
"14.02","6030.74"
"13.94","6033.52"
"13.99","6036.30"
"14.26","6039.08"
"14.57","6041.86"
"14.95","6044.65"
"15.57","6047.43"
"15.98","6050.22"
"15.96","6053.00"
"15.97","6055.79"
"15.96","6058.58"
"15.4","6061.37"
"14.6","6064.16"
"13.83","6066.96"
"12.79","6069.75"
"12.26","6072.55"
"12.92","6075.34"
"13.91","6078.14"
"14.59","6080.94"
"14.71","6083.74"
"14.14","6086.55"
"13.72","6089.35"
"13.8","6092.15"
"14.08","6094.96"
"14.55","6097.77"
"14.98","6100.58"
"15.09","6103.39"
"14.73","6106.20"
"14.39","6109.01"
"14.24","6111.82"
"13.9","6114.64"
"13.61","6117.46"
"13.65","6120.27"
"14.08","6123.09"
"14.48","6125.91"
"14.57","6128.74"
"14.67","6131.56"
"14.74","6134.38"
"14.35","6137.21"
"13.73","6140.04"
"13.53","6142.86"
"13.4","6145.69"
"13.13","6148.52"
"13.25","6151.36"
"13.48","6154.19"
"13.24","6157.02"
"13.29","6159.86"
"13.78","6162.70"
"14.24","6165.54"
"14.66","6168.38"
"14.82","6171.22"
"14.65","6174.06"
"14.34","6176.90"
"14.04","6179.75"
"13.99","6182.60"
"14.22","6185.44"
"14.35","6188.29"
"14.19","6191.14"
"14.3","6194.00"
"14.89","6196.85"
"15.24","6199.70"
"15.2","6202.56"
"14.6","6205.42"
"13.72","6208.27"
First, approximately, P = 14.09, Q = 14.4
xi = 0.1420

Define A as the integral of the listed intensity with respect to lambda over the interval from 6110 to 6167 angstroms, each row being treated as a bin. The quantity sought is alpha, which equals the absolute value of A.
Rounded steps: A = 791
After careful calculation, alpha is 791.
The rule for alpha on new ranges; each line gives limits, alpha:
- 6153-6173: 279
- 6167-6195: 402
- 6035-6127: 1326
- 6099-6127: 401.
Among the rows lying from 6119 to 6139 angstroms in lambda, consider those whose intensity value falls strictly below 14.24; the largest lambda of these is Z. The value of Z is 6123.09 angstroms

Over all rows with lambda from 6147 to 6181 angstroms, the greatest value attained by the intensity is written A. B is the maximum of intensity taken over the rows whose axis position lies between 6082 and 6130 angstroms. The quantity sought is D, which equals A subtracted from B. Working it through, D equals 0.3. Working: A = 14.82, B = 15.09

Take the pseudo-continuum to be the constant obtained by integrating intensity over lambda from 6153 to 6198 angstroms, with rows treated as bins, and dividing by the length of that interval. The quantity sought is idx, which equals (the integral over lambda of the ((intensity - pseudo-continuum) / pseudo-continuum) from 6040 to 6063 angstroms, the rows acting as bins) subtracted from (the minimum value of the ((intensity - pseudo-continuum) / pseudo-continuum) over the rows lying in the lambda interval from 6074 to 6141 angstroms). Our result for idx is -2.3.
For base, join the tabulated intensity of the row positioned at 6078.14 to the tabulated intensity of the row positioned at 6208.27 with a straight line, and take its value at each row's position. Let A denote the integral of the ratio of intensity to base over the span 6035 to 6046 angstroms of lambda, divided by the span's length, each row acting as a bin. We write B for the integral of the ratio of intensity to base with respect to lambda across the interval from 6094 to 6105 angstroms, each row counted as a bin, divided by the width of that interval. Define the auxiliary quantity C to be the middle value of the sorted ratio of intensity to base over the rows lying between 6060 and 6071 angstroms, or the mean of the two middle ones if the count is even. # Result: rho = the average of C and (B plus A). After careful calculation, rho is 1.56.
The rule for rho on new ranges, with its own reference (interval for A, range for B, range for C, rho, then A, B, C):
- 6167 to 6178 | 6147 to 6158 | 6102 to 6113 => 1.54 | 1.06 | 0.96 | 1.05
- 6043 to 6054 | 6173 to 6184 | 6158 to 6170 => 1.58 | 1.12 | 1.03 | 1.02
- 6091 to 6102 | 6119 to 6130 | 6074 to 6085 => 1.54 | 1.03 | 1.02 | 1.02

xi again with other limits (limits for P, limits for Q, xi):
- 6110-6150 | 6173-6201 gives 0.1428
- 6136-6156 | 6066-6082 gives 0.1494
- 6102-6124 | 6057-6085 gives 0.1419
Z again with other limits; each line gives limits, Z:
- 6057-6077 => 6075.34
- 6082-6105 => 6094.96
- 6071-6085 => 6078.14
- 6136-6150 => 6148.52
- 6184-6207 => 6191.14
